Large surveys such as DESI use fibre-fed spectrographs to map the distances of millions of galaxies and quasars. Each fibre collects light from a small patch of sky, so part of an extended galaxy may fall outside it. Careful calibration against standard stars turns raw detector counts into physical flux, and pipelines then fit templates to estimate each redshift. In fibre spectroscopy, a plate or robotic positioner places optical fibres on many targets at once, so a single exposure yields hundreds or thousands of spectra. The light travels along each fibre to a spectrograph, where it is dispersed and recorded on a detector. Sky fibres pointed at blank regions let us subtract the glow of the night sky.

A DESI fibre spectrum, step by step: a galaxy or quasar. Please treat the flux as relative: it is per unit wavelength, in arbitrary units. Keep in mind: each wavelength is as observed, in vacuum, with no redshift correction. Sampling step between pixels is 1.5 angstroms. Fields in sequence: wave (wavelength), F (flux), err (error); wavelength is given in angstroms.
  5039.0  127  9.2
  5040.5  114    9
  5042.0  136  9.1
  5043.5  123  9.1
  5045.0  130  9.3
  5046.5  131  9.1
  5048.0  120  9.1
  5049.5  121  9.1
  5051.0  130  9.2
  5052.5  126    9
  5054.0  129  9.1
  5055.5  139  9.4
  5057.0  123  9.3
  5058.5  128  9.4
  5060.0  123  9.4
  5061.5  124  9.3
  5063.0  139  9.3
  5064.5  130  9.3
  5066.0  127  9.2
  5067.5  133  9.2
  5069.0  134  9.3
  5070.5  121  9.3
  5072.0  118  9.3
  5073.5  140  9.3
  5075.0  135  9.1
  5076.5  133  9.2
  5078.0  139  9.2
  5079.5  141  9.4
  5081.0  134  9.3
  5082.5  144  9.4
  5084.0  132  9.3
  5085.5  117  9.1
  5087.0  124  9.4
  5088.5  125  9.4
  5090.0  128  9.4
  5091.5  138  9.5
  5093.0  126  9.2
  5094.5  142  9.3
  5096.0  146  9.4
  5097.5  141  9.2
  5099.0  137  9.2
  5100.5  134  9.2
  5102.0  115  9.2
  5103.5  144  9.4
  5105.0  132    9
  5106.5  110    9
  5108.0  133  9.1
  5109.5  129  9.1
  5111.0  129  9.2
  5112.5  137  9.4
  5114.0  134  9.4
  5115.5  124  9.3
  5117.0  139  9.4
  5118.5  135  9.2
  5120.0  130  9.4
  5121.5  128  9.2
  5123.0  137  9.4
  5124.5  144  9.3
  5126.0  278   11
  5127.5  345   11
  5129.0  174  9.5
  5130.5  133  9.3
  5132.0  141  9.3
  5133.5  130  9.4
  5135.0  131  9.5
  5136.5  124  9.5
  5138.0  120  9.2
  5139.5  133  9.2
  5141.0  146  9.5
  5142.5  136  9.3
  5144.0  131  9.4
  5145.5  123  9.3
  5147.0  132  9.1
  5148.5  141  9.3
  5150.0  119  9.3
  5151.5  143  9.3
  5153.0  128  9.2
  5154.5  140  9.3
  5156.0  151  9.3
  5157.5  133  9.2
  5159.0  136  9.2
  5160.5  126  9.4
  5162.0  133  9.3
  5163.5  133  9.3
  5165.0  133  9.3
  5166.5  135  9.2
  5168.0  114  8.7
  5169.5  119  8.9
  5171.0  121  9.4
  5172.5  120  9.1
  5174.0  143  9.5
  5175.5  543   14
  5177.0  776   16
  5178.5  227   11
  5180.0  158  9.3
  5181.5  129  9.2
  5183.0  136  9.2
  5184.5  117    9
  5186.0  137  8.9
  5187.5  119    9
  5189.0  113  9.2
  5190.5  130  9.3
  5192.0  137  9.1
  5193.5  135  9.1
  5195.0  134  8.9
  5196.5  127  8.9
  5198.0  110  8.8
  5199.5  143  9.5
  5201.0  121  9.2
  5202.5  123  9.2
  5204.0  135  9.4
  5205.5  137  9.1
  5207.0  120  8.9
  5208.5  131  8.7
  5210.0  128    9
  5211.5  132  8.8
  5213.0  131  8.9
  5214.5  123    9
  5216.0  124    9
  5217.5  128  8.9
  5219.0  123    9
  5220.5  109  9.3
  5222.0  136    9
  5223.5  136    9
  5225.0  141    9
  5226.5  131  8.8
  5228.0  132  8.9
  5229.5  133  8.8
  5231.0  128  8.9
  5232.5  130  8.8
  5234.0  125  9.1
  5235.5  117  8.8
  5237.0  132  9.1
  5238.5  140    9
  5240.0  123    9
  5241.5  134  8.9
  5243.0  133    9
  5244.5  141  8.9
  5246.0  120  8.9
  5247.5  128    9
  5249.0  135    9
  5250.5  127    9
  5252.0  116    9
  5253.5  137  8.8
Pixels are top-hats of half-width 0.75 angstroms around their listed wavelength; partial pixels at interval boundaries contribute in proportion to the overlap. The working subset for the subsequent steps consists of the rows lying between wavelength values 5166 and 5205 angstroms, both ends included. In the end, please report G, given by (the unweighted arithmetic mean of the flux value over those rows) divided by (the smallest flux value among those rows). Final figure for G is 1.57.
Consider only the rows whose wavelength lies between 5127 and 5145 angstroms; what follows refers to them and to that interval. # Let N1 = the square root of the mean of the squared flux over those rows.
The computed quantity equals 165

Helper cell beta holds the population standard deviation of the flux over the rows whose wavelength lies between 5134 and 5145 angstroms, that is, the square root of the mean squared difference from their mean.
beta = 7.8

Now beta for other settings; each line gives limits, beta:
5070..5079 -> 8.5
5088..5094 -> 5.2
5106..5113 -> 9.3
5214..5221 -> 6.5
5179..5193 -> 12.9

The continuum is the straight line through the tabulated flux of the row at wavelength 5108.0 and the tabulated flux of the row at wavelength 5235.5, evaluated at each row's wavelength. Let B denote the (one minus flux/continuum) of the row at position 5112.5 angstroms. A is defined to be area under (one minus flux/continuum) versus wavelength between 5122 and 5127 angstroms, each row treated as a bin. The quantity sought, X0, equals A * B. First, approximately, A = -2.31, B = -0.03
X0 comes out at 0.080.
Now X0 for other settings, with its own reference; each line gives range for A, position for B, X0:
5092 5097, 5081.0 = -0.002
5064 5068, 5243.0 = -0.036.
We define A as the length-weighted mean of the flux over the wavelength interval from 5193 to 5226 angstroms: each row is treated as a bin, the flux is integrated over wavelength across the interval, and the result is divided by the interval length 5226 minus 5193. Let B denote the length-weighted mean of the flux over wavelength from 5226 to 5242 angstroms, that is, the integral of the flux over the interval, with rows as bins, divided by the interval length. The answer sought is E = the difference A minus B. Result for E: -1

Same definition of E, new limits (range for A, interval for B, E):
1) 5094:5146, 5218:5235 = 15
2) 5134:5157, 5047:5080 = 4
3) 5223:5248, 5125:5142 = -37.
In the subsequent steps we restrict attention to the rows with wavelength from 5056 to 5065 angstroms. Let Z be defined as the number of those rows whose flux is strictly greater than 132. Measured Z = 1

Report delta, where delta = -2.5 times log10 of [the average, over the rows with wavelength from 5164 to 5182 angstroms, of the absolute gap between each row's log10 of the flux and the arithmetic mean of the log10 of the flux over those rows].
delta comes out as 1.7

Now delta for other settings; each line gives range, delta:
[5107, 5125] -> 4.6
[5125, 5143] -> 2.4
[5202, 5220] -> 4.6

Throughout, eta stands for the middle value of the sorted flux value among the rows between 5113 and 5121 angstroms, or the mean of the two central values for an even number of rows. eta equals 134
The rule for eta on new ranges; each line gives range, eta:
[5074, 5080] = 137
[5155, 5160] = 136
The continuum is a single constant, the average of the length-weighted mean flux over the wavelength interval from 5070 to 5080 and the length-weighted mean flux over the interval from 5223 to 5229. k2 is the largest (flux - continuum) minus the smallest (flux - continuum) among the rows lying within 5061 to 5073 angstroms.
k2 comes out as 21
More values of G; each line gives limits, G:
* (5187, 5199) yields 1.14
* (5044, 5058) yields 1.06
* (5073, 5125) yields 1.21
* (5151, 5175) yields 1.16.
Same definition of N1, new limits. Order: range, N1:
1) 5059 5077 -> 130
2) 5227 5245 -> 131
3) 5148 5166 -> 135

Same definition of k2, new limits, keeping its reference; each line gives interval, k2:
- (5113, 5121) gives 15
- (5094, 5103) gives 31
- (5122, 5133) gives 212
